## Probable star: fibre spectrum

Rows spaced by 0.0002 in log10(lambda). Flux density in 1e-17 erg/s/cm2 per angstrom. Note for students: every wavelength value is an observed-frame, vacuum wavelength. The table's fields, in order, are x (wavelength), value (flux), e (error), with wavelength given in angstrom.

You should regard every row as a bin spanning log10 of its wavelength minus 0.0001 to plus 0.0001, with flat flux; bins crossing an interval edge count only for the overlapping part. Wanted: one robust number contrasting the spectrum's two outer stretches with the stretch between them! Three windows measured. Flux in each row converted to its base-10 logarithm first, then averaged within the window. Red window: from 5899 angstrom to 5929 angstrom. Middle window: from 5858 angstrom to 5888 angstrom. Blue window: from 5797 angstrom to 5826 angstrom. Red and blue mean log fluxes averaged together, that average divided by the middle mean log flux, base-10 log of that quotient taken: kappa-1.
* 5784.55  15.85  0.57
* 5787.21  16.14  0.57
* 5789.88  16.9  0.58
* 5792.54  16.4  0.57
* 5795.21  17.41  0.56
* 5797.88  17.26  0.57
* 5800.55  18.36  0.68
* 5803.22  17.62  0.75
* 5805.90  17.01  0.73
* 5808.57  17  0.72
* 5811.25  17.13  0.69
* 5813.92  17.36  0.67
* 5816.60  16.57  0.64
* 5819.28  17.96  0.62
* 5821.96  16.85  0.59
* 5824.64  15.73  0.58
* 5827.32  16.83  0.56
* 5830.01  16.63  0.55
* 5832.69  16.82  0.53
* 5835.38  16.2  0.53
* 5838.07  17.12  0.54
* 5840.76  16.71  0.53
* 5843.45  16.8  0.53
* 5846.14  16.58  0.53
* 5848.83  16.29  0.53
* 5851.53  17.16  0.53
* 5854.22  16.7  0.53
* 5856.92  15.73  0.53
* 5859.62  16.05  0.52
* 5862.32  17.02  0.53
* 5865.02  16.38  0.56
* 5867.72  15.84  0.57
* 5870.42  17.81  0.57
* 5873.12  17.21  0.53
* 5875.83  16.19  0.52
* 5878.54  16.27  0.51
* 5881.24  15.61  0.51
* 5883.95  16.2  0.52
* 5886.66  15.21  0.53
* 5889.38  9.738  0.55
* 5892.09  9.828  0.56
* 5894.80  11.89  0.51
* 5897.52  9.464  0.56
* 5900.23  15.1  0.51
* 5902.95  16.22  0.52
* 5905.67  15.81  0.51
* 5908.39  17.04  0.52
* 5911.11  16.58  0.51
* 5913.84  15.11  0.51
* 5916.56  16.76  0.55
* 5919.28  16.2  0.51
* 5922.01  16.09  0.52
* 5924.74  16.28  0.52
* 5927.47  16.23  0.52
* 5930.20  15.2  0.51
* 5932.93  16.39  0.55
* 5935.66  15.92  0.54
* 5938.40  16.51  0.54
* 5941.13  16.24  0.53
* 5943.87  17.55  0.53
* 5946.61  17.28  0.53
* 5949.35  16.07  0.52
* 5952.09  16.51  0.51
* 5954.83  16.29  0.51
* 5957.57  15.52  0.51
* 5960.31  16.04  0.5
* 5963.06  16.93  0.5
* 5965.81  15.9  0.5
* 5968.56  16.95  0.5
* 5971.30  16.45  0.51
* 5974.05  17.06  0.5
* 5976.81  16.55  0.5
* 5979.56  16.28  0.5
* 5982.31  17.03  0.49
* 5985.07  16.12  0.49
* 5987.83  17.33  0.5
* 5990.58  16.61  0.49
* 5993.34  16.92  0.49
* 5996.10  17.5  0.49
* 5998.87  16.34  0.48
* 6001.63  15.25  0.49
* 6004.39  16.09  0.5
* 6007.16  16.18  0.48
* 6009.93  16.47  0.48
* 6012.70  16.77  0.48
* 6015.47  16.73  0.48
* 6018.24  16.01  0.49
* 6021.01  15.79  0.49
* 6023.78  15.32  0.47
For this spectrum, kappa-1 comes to 0.003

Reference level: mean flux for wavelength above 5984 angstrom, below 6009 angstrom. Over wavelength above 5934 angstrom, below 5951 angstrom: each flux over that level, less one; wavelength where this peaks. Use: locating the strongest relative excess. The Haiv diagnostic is 5943.87 angstrom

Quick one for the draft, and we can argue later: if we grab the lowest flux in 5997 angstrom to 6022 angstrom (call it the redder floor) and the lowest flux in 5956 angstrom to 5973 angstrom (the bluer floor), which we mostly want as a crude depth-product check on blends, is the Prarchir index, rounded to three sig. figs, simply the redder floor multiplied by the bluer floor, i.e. 237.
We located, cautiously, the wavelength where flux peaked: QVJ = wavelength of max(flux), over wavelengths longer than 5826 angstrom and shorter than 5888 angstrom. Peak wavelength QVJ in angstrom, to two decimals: 5870.42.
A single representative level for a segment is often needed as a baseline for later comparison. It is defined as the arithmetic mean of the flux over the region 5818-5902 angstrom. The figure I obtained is 15.7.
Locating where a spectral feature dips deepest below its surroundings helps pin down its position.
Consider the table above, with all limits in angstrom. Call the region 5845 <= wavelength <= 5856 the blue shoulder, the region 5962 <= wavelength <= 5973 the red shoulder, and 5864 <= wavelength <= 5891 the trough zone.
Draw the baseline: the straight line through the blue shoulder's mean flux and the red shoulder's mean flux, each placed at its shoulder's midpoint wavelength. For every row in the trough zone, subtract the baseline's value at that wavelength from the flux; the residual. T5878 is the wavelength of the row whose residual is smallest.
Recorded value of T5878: 5889.38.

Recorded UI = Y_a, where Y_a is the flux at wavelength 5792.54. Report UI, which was 16.4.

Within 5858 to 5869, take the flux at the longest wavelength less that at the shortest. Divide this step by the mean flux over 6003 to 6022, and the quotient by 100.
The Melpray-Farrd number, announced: -0.0001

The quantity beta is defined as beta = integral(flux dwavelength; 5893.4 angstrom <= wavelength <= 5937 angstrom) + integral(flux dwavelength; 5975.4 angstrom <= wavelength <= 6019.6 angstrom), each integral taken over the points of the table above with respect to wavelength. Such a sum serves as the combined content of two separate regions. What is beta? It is 1401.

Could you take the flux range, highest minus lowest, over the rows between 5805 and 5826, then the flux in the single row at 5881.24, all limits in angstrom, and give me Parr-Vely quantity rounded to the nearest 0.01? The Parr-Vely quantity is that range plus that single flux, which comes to 17.84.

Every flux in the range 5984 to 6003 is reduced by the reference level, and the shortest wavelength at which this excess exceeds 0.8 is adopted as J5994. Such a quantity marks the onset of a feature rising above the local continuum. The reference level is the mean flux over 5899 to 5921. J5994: 5987.83 angstrom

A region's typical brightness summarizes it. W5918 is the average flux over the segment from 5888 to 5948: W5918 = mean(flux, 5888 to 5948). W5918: 15.2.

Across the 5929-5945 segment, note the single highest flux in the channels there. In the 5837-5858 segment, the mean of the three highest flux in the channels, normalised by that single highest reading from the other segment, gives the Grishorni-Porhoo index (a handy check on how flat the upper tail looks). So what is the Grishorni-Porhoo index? 0.970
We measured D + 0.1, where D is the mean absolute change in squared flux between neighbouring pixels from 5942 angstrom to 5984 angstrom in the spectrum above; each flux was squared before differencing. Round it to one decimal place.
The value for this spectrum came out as 21.4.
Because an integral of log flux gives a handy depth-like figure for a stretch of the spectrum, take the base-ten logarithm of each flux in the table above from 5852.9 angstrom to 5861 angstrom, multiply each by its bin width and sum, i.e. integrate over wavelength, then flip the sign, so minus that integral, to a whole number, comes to -10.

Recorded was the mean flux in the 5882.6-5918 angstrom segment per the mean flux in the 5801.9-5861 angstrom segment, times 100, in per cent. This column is 85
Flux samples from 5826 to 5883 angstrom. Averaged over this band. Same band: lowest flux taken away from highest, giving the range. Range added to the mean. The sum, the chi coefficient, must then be 18.8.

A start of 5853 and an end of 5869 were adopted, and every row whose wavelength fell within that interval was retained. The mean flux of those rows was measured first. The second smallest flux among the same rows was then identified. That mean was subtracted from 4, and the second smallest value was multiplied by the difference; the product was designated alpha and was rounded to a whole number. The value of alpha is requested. -195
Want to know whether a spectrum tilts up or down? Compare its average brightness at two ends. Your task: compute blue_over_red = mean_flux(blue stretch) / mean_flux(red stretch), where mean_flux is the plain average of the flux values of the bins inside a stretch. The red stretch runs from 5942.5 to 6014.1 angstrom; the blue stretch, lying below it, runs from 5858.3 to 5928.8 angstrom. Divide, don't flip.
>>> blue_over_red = 0.93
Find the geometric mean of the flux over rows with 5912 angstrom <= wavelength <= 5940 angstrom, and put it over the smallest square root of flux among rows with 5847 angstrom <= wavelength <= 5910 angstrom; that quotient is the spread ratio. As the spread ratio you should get 5.2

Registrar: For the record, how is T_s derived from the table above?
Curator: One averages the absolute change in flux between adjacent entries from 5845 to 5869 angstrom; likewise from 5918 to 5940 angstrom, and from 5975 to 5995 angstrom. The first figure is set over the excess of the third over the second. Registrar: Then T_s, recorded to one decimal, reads 3.6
